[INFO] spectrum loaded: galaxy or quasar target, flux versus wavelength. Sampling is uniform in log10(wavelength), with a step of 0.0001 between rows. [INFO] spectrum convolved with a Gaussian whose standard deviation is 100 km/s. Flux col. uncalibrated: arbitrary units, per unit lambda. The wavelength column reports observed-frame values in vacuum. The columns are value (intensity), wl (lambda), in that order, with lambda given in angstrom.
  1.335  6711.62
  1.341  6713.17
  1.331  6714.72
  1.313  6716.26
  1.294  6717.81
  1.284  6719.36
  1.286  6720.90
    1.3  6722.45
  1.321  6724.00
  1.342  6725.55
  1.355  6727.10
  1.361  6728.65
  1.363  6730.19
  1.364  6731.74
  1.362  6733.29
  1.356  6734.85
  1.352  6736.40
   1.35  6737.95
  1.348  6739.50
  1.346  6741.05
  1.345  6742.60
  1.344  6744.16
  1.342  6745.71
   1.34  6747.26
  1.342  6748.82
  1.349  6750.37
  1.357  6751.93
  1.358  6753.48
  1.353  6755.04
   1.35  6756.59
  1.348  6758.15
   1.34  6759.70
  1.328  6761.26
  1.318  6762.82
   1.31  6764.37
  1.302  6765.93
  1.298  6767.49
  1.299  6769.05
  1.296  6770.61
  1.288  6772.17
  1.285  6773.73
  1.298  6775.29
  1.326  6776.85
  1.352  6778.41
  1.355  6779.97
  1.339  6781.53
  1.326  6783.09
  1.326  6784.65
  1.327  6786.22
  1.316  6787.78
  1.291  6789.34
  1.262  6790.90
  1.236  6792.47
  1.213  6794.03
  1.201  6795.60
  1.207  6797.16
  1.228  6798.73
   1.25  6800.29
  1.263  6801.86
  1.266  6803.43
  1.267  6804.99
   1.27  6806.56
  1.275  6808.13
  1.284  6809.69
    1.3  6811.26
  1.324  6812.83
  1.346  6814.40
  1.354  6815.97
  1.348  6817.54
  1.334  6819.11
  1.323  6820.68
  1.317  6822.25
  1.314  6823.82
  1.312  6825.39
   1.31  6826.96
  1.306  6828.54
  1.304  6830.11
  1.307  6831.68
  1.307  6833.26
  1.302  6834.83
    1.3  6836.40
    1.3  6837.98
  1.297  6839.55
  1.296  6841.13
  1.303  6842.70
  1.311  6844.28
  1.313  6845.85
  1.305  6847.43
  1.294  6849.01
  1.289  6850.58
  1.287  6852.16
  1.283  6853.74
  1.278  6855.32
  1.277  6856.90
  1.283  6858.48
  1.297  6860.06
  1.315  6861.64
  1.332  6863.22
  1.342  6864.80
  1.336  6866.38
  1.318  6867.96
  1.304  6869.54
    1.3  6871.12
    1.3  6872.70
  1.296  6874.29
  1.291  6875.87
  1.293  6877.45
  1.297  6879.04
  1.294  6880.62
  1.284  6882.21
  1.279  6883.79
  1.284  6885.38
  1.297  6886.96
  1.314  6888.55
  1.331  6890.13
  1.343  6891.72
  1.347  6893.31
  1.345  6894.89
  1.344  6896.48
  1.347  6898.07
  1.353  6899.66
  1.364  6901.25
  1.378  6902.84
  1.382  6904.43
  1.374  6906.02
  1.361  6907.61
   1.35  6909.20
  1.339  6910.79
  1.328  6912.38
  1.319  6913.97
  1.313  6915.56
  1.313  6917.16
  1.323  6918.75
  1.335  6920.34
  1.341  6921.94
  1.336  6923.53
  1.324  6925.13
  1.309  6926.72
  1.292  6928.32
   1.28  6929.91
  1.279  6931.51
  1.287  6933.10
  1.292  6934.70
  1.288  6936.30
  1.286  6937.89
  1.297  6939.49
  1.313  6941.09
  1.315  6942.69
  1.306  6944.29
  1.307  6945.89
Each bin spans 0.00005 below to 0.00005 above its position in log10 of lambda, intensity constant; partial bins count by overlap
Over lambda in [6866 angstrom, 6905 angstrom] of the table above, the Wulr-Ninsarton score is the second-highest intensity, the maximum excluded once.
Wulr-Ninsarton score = 1.378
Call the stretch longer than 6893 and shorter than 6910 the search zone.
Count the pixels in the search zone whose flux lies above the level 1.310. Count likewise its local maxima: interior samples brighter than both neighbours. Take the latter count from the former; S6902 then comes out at 10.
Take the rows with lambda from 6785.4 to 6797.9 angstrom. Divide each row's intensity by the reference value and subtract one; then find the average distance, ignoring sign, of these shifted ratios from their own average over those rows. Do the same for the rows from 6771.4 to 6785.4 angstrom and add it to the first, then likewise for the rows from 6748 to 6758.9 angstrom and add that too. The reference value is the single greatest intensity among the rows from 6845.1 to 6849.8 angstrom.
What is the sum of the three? 0.051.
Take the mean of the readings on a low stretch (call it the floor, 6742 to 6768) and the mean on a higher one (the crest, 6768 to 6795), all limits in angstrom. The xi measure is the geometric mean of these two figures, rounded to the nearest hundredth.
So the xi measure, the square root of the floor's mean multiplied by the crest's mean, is 1.32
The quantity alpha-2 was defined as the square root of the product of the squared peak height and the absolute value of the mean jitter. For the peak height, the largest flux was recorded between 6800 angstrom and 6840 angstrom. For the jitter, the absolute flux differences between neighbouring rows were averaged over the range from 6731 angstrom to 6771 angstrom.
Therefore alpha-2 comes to 0.088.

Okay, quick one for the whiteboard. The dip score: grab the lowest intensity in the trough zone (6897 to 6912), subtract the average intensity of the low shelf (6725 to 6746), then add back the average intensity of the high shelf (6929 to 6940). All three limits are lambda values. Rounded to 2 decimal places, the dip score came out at 1.27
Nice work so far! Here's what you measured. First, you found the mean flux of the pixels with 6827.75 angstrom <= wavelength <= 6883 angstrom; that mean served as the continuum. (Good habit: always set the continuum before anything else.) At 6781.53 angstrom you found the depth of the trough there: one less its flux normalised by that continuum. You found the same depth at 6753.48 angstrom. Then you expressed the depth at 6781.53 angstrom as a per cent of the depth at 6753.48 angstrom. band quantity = 67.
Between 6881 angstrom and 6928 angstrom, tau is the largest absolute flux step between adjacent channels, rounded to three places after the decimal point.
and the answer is 0.017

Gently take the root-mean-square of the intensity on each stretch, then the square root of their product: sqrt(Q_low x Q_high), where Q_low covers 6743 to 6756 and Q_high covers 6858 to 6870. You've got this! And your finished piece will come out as 1.33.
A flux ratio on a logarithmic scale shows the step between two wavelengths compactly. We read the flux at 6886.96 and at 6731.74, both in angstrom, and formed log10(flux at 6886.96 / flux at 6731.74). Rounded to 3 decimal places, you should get -0.022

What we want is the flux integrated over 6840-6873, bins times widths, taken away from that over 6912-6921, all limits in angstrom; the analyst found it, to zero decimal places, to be -31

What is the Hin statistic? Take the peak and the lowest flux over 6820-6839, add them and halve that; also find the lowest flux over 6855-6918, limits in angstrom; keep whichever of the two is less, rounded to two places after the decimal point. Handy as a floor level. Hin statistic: 1.28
